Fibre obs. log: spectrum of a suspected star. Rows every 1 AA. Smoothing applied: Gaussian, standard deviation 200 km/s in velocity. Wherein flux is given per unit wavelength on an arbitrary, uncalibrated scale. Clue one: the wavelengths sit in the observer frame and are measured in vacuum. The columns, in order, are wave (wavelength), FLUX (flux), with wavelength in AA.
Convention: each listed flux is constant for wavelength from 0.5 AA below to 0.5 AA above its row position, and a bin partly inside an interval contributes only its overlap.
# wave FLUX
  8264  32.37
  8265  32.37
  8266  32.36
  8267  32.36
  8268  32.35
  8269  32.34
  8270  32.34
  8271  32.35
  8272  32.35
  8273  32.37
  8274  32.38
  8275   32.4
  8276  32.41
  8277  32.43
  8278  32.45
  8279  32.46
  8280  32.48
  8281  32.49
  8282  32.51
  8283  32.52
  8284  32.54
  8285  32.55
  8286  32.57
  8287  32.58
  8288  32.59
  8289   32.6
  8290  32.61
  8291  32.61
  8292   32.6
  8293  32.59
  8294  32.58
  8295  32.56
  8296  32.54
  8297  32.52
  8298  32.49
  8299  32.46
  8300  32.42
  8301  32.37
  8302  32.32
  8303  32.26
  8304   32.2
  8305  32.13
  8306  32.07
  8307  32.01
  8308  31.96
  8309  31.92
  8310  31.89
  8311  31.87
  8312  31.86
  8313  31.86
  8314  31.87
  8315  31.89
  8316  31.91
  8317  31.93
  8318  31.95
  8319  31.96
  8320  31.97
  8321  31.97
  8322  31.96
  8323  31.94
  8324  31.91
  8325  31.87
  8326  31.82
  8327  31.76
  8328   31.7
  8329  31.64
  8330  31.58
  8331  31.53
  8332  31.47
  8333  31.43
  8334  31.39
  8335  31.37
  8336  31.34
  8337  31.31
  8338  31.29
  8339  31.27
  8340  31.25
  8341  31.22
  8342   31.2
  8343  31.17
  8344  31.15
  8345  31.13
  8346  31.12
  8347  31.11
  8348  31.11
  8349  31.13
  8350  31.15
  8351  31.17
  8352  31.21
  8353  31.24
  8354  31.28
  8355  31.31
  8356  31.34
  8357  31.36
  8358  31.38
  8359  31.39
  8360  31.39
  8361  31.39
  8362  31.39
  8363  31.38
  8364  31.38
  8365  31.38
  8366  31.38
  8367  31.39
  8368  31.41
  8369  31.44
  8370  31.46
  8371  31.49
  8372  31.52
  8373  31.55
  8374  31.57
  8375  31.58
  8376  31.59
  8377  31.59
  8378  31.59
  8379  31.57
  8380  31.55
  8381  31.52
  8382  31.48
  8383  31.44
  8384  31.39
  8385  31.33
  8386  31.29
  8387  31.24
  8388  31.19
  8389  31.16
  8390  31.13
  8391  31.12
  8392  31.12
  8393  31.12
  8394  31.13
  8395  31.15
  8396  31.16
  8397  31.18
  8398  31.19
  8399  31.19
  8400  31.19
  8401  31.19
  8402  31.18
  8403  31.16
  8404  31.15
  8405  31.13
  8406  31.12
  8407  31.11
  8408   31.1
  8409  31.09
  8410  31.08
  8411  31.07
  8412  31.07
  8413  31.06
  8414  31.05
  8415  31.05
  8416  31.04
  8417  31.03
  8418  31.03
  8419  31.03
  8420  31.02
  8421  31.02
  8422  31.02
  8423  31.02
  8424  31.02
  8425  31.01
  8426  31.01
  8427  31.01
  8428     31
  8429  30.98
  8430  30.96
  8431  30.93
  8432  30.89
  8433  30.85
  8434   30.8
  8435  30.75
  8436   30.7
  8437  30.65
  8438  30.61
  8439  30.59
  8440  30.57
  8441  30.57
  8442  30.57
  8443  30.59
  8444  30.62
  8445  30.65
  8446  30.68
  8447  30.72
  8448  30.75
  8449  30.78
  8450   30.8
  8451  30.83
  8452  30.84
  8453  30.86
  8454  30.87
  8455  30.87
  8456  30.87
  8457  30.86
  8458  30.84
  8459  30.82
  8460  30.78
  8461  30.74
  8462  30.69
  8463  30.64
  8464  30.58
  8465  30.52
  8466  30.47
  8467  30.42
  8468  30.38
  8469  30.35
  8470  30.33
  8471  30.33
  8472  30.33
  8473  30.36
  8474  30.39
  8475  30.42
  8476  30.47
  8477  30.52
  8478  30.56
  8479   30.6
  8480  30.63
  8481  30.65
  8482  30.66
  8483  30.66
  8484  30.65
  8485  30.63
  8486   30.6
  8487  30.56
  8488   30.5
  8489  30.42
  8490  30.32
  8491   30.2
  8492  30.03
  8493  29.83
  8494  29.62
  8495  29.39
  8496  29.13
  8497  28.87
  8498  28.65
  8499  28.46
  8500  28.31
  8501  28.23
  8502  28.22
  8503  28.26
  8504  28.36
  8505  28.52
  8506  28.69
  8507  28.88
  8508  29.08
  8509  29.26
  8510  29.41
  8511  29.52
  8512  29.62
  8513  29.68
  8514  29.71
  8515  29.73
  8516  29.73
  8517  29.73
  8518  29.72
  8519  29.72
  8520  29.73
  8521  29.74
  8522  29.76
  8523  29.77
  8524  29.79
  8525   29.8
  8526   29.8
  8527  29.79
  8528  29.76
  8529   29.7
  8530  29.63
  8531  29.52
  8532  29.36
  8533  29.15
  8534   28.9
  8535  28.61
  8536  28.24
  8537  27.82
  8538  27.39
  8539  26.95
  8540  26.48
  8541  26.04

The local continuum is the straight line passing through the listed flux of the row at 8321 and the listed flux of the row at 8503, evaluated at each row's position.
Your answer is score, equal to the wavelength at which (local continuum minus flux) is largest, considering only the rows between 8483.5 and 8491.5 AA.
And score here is 8491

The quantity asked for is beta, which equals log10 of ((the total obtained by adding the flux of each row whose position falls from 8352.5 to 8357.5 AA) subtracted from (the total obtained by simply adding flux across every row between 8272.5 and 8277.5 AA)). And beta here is 0.74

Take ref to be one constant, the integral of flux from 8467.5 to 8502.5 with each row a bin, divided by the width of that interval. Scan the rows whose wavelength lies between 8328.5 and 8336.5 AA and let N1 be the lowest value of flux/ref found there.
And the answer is 1.04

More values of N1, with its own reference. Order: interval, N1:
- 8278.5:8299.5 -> 1.08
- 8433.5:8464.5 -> 1.02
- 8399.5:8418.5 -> 1.03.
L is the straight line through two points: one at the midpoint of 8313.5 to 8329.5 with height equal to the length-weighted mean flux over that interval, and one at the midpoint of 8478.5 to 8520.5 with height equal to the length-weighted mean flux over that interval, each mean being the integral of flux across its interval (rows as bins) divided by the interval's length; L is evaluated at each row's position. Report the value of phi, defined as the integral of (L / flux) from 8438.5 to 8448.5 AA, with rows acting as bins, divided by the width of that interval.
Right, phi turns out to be 0.990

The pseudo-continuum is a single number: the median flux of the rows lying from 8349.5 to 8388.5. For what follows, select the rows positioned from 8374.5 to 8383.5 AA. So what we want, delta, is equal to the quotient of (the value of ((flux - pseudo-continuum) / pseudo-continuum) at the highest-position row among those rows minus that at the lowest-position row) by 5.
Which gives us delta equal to -0.0009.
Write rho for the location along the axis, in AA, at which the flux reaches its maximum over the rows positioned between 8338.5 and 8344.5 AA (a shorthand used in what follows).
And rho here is 8339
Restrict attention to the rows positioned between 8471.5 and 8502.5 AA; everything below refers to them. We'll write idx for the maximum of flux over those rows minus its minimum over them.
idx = 2.44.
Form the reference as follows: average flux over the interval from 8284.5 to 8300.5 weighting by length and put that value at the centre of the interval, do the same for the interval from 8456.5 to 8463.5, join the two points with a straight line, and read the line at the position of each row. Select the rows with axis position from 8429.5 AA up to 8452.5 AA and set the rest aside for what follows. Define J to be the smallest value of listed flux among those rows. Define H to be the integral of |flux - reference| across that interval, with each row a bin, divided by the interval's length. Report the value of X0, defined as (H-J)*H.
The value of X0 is -7.4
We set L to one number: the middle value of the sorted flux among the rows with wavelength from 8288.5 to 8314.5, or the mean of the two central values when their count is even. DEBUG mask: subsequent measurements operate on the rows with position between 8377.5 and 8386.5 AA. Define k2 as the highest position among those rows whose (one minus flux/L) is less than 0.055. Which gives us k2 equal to 8386 AA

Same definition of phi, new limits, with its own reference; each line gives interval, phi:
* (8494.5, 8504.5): 1.036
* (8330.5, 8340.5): 1.011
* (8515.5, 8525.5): 0.986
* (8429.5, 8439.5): 0.989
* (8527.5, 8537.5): 1.004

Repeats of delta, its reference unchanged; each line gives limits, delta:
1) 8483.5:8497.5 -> -0.0113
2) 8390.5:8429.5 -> -0.0009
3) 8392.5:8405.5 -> 0.0001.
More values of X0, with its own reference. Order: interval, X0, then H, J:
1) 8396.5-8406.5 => -6.9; 0.22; 31.12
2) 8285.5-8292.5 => -1.0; 0.03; 32.57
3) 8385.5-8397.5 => -10.2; 0.33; 31.12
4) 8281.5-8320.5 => -6.5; 0.20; 31.86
